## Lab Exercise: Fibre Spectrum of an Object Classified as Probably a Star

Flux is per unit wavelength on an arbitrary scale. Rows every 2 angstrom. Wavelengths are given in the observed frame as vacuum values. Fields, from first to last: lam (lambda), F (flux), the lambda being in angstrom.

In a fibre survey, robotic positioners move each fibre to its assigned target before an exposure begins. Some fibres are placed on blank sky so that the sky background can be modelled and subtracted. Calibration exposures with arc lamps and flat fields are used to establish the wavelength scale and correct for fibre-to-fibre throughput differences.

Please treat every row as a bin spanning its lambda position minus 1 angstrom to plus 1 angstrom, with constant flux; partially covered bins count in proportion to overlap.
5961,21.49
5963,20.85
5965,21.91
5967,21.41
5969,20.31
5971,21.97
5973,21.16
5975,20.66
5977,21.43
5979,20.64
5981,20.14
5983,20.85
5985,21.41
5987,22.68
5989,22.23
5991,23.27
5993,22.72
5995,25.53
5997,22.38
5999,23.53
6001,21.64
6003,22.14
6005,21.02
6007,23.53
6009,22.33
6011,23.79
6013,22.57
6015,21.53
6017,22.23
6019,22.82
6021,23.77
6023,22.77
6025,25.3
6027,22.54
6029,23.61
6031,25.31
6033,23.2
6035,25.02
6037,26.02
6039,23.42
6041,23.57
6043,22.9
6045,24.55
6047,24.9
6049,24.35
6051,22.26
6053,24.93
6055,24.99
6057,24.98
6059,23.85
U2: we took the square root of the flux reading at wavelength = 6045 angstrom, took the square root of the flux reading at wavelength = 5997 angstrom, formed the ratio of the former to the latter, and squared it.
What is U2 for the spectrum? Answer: 1.097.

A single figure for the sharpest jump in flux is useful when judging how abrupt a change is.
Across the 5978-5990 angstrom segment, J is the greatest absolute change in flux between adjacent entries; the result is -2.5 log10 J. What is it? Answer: -0.26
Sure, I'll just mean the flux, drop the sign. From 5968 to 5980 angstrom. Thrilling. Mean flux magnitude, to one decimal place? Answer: 21.0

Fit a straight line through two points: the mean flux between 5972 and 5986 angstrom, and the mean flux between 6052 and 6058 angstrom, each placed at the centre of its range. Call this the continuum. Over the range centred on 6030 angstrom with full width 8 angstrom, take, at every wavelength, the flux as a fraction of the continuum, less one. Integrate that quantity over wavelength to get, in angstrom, 0.01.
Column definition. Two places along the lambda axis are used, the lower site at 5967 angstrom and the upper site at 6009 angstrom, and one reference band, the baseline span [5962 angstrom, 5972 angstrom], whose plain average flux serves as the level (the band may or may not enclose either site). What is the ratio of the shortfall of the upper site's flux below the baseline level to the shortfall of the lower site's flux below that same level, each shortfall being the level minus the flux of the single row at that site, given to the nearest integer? 9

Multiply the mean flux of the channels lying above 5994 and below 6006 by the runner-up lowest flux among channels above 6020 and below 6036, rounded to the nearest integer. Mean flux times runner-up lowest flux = 517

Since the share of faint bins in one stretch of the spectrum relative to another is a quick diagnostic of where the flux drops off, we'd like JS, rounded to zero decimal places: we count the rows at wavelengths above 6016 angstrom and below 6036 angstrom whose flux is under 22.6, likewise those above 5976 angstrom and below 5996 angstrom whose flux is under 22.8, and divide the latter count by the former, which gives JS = 4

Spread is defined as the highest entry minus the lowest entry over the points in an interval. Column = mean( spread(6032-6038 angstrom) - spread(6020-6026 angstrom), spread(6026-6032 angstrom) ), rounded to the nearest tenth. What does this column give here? 1.5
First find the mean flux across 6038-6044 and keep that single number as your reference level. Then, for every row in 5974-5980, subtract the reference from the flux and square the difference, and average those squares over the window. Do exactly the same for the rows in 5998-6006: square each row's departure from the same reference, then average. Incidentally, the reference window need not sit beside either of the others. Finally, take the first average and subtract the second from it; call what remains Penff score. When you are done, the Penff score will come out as 3.5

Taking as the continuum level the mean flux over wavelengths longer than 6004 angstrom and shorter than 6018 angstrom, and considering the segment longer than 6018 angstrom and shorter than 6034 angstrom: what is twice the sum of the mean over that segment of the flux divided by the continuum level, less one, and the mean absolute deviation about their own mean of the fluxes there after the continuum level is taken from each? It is 1.80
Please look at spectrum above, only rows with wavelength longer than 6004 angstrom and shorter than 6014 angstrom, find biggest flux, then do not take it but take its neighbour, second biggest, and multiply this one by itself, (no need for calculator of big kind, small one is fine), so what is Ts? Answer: 554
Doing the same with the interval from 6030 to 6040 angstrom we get 641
